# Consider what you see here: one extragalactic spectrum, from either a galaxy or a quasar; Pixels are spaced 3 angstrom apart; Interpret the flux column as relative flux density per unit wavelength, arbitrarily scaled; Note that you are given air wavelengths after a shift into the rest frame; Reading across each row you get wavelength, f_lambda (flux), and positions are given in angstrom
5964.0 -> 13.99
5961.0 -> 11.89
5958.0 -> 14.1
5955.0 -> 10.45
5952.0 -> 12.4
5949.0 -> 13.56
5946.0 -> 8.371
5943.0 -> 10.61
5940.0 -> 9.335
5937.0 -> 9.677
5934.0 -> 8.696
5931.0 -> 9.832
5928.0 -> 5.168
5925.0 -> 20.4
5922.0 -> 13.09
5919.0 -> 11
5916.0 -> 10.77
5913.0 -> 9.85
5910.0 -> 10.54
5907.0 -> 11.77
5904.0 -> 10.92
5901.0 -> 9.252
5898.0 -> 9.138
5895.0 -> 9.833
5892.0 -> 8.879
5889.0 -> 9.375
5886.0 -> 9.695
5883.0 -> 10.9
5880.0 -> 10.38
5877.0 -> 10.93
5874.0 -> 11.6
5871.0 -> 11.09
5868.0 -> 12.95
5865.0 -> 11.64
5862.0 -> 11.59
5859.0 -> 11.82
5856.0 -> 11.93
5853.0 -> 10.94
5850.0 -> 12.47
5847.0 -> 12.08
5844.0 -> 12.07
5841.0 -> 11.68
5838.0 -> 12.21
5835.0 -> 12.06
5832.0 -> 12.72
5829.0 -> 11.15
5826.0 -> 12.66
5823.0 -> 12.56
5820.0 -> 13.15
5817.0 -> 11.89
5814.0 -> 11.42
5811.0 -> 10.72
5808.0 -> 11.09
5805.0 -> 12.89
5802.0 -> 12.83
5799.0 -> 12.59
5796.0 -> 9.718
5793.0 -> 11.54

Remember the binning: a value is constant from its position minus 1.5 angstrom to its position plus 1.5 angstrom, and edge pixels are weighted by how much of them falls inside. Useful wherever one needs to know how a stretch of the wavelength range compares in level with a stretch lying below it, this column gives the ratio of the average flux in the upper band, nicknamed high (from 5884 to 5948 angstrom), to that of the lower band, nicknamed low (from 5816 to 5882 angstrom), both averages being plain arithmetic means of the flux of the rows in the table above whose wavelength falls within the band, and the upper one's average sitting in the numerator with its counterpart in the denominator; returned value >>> 0.87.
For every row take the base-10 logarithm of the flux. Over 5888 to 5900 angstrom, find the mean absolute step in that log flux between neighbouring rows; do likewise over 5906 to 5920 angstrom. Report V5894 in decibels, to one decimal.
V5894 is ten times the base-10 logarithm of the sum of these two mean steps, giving -11.9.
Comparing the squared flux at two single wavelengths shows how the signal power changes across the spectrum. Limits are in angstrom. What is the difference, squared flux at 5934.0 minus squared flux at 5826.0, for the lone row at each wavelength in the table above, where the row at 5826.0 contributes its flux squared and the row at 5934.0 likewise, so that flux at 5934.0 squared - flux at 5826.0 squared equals -85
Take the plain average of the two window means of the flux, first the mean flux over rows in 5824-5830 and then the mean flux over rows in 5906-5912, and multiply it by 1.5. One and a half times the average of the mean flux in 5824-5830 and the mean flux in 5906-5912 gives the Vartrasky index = 17.3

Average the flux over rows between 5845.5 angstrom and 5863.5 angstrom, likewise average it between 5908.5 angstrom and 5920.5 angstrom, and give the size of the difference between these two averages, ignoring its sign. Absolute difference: 1.3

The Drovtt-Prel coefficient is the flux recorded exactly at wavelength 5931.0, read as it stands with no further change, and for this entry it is 9.832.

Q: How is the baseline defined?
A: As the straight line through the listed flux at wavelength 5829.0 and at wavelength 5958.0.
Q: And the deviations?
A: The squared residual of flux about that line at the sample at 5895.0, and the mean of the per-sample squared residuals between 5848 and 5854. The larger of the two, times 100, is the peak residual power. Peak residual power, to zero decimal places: 799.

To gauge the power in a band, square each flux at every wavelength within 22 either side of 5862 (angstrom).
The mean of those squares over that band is 135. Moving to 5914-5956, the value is 131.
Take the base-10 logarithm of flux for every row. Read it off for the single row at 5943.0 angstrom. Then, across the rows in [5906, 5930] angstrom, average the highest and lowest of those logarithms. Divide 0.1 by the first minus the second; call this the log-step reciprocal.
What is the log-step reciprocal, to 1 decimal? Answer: 7.0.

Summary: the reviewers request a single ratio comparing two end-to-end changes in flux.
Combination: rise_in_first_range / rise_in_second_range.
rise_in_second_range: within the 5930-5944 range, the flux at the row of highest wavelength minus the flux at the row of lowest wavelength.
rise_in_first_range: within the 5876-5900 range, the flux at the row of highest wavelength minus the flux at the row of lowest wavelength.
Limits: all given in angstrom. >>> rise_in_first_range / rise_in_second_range -2.3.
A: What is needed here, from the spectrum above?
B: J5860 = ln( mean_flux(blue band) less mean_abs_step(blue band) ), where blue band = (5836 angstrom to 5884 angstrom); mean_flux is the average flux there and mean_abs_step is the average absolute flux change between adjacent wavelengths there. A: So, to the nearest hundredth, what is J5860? 2.40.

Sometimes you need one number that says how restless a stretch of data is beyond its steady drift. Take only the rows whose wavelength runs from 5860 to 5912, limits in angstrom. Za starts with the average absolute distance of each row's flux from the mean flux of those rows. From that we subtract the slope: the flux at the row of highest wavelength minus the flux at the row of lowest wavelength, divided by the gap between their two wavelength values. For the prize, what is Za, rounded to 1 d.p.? 0.9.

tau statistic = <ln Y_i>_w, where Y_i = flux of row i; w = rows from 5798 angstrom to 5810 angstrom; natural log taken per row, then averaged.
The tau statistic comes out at 2.51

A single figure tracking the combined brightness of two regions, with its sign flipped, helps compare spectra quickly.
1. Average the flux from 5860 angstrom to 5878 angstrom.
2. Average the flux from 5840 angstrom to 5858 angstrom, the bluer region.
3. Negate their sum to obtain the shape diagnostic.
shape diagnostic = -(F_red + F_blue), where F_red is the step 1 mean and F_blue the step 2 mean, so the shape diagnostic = -23.5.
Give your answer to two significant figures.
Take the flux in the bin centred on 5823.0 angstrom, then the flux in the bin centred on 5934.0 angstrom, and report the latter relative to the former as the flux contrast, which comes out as 0.69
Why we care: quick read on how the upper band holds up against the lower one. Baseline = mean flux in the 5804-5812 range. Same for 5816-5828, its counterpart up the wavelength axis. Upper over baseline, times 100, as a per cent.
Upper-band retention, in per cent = 109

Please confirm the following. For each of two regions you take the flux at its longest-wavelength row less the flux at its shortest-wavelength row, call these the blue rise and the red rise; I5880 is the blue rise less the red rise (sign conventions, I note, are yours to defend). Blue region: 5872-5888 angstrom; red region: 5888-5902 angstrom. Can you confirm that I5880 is -1.8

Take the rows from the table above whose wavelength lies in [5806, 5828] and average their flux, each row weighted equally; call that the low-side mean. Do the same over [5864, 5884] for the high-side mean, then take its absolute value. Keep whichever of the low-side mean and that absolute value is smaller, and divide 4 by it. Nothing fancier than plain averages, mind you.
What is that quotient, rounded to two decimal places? 0.35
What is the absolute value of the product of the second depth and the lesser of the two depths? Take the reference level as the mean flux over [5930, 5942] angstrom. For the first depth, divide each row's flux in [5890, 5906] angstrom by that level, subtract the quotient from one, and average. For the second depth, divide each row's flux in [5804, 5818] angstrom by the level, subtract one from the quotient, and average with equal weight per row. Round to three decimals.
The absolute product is 0.006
